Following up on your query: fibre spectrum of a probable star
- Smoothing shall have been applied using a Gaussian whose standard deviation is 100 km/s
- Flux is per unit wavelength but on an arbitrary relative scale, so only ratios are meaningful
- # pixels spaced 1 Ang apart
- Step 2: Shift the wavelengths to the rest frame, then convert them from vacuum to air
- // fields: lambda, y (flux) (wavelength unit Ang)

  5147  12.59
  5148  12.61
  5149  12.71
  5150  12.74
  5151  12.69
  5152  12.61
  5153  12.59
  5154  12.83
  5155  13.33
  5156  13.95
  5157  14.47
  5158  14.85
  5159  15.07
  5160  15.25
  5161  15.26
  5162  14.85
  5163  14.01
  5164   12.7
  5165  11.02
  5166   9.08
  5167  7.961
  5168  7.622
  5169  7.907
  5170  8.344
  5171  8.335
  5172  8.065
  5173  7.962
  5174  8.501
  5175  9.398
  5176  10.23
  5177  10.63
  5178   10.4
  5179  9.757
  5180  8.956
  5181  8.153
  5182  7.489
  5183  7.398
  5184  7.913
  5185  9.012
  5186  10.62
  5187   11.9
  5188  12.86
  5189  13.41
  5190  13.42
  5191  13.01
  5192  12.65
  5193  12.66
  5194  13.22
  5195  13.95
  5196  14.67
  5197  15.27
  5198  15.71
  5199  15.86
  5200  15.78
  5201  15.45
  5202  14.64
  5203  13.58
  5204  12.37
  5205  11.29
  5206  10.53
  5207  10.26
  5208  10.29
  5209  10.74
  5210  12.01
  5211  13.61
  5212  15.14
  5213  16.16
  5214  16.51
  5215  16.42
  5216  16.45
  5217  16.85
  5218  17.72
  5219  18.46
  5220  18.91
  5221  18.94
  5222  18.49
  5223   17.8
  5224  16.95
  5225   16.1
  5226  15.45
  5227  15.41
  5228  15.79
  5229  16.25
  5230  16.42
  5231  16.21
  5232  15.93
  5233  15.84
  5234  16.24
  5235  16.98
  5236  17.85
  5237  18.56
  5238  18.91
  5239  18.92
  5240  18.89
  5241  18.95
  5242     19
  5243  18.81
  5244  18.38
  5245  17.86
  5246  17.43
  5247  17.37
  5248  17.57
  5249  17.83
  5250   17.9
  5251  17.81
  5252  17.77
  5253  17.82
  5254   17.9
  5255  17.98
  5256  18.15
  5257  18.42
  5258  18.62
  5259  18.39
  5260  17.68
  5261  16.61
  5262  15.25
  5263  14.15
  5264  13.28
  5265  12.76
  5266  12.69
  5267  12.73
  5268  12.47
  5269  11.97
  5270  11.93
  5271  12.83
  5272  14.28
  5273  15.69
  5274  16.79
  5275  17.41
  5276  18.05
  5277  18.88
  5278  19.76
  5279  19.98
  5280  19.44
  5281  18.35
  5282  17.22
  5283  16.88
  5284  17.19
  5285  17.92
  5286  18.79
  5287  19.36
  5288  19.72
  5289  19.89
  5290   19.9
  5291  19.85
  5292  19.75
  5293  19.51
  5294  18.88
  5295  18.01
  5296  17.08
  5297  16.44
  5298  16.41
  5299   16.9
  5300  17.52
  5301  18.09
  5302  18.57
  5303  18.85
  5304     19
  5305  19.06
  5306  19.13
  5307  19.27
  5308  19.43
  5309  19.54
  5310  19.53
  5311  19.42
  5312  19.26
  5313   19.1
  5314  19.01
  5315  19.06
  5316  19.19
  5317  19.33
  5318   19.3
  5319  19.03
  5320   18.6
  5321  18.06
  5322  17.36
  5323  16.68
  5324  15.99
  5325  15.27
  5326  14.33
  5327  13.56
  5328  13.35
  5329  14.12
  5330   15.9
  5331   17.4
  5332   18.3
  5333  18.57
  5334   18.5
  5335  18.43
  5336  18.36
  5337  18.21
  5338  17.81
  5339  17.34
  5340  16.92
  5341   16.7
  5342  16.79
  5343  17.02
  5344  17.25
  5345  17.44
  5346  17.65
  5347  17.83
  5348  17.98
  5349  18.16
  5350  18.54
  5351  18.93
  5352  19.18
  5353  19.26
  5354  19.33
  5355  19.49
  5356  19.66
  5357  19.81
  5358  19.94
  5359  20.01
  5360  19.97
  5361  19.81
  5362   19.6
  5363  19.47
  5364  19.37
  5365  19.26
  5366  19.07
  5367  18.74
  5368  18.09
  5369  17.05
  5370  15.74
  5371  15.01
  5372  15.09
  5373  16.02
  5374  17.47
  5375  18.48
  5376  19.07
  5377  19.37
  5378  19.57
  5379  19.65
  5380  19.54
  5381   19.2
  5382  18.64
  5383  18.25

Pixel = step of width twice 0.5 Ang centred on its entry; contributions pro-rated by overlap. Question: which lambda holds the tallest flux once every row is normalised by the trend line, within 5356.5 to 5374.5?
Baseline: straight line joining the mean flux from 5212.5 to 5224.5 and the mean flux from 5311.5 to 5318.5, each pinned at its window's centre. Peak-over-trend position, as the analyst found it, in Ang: 5359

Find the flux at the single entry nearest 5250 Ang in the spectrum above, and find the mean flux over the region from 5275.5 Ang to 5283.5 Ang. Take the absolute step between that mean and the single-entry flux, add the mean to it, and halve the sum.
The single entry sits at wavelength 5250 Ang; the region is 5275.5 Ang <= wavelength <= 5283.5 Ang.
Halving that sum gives 9.6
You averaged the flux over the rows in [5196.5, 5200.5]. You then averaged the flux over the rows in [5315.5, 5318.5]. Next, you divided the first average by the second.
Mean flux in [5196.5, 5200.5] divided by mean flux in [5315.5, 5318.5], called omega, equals 0.812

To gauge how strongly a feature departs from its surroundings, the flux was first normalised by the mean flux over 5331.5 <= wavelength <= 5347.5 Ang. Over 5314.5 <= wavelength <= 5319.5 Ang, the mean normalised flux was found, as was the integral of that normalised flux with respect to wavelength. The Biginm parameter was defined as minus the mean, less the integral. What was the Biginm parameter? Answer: -6.5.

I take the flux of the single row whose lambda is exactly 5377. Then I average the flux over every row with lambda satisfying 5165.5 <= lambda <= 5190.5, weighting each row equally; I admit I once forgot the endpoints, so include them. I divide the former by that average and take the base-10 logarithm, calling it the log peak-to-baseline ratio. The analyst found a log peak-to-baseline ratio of 0.31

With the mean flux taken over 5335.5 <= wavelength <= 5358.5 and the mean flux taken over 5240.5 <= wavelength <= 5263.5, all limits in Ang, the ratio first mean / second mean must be 1.03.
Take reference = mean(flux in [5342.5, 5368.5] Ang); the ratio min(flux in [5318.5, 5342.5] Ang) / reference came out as 0.71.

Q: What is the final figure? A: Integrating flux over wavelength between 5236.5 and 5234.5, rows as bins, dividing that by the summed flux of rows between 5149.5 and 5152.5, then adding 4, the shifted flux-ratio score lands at 4.9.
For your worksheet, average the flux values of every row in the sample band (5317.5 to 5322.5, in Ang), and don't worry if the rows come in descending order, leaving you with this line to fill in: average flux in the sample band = 18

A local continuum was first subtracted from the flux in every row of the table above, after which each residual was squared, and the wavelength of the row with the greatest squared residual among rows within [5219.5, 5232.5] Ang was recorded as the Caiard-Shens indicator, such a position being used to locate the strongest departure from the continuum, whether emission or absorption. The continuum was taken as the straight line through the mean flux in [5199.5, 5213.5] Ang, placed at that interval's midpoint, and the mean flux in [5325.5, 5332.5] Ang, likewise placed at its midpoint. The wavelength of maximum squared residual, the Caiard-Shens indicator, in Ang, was 5221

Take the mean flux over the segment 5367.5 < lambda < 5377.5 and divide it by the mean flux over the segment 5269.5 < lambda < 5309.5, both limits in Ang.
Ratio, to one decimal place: 1.0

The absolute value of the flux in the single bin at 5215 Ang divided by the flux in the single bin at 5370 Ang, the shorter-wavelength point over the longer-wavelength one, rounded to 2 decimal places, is 1.04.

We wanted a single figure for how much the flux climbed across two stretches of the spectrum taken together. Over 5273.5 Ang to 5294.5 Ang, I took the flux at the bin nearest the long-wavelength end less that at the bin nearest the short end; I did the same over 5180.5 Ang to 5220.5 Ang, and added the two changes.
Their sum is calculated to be 13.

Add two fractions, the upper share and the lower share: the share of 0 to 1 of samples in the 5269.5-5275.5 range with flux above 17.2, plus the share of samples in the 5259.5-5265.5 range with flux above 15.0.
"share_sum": 0.7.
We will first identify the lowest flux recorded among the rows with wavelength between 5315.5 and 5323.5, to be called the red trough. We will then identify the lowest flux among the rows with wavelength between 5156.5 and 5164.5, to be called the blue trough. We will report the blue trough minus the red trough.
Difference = -4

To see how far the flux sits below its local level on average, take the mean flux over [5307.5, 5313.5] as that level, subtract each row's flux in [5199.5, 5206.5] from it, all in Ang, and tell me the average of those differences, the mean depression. 6.0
